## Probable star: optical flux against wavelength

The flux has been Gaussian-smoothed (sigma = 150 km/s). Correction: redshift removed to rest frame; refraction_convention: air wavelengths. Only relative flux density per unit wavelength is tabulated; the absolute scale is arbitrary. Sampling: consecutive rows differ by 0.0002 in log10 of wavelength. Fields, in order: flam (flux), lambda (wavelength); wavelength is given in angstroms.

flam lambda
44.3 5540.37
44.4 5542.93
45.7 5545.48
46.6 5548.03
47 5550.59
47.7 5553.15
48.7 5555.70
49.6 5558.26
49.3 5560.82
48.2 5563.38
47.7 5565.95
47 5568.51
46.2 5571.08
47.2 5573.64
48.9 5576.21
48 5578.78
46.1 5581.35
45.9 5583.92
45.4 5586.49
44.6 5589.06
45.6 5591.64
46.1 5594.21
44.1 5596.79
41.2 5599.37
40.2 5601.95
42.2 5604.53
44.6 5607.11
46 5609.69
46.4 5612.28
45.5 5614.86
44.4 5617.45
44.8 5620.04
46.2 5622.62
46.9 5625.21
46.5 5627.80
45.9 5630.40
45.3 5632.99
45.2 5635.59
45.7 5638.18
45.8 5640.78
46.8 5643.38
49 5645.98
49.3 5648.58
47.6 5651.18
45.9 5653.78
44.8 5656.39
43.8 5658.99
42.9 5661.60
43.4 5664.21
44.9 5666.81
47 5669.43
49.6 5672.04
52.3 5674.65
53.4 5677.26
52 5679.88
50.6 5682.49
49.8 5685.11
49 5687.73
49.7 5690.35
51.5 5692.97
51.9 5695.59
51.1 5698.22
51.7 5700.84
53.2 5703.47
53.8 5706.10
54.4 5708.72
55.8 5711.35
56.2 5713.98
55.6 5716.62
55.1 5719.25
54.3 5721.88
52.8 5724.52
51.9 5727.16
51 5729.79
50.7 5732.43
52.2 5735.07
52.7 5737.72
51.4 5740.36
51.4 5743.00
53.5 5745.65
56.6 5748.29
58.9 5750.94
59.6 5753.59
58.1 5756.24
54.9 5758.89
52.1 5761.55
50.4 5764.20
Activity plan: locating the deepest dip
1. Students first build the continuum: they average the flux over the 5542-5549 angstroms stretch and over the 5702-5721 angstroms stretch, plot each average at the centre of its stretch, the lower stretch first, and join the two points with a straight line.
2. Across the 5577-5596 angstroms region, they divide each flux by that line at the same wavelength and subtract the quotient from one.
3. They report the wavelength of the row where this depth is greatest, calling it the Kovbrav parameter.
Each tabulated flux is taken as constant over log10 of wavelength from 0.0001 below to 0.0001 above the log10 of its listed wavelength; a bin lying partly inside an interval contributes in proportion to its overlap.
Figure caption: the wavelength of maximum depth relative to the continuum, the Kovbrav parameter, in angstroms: 5589.06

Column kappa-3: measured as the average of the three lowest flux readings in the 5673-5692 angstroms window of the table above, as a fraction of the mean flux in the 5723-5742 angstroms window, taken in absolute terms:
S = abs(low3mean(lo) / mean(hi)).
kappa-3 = 0.96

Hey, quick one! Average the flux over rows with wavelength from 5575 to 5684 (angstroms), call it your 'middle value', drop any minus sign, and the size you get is 46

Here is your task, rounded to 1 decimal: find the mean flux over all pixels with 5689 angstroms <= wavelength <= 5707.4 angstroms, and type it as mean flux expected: 51.8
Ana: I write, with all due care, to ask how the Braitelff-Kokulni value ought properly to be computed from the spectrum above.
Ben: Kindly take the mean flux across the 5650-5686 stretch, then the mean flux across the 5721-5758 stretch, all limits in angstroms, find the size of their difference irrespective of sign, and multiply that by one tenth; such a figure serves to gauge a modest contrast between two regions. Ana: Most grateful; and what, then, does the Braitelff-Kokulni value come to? 0.62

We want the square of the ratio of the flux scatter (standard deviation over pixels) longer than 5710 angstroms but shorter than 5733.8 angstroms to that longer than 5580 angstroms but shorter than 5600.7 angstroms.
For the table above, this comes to 1.7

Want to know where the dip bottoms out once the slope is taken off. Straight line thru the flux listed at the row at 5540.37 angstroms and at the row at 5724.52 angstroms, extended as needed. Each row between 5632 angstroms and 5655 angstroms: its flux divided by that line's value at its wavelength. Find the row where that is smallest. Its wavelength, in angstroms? 5653.78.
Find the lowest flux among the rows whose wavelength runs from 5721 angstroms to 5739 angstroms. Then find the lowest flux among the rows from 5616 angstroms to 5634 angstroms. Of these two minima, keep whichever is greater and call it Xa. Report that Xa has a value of 50.7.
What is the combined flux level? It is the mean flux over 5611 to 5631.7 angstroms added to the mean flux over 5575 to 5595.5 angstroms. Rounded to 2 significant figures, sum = 92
